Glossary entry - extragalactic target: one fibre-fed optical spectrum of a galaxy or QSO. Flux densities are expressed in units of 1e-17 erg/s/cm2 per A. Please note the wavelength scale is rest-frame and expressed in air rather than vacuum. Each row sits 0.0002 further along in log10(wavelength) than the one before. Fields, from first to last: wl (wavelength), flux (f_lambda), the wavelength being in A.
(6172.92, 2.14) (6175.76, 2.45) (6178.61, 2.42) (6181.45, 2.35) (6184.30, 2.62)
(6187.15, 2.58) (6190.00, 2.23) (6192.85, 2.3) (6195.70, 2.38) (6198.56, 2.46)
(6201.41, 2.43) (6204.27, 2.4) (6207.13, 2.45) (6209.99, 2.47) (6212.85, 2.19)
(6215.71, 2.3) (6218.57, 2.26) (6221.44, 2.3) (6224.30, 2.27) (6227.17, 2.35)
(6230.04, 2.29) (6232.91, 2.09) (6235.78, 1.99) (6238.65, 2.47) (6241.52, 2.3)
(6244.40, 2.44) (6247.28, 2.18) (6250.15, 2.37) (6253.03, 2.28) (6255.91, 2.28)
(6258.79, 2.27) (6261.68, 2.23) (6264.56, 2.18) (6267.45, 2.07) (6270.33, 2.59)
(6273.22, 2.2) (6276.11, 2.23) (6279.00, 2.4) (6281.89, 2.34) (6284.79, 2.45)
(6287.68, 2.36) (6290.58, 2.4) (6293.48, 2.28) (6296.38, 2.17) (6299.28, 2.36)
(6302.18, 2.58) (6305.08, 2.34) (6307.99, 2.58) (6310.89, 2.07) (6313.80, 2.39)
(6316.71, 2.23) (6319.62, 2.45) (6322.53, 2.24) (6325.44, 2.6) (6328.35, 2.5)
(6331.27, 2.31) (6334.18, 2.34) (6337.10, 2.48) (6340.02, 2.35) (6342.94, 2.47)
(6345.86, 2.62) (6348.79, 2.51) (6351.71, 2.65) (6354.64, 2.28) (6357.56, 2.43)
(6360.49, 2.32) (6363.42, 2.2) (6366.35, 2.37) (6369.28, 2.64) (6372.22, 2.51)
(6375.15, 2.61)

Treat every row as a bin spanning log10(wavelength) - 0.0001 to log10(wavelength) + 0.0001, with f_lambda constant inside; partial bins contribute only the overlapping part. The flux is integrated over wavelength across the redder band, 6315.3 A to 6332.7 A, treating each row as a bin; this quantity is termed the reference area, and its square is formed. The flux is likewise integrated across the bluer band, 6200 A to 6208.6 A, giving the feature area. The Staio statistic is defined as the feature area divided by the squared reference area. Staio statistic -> 0.012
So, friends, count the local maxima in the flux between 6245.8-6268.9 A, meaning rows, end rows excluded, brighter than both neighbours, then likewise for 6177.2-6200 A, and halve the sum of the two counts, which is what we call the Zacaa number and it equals 1.0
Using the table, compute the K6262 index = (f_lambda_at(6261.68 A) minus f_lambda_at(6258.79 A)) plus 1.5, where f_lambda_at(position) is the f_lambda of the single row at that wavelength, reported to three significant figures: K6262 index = 1.46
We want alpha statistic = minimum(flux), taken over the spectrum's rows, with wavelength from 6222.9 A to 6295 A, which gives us 1.99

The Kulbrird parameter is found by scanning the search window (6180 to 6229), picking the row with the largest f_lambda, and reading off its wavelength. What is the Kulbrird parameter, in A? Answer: 6184.30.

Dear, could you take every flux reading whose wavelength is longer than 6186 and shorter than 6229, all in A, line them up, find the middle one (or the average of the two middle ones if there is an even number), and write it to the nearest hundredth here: 2.35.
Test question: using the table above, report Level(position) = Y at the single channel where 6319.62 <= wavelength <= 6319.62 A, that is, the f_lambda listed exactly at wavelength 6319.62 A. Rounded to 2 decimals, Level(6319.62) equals 2.45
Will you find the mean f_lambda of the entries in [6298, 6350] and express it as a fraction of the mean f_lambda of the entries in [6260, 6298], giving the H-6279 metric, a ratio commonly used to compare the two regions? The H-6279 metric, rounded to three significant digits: 1.05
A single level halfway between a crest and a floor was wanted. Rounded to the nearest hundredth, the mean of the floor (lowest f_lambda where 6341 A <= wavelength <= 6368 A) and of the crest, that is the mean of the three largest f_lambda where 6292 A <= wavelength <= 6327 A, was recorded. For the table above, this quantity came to 2.39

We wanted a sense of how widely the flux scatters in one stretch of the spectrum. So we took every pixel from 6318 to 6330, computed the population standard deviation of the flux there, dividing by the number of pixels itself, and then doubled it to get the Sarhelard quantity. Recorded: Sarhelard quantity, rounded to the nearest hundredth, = 0.26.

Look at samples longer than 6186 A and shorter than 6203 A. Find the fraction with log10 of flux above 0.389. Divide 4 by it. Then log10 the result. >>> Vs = 1.08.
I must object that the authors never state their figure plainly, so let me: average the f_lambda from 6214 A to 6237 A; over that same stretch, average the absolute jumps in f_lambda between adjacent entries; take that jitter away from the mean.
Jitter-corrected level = 2.15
